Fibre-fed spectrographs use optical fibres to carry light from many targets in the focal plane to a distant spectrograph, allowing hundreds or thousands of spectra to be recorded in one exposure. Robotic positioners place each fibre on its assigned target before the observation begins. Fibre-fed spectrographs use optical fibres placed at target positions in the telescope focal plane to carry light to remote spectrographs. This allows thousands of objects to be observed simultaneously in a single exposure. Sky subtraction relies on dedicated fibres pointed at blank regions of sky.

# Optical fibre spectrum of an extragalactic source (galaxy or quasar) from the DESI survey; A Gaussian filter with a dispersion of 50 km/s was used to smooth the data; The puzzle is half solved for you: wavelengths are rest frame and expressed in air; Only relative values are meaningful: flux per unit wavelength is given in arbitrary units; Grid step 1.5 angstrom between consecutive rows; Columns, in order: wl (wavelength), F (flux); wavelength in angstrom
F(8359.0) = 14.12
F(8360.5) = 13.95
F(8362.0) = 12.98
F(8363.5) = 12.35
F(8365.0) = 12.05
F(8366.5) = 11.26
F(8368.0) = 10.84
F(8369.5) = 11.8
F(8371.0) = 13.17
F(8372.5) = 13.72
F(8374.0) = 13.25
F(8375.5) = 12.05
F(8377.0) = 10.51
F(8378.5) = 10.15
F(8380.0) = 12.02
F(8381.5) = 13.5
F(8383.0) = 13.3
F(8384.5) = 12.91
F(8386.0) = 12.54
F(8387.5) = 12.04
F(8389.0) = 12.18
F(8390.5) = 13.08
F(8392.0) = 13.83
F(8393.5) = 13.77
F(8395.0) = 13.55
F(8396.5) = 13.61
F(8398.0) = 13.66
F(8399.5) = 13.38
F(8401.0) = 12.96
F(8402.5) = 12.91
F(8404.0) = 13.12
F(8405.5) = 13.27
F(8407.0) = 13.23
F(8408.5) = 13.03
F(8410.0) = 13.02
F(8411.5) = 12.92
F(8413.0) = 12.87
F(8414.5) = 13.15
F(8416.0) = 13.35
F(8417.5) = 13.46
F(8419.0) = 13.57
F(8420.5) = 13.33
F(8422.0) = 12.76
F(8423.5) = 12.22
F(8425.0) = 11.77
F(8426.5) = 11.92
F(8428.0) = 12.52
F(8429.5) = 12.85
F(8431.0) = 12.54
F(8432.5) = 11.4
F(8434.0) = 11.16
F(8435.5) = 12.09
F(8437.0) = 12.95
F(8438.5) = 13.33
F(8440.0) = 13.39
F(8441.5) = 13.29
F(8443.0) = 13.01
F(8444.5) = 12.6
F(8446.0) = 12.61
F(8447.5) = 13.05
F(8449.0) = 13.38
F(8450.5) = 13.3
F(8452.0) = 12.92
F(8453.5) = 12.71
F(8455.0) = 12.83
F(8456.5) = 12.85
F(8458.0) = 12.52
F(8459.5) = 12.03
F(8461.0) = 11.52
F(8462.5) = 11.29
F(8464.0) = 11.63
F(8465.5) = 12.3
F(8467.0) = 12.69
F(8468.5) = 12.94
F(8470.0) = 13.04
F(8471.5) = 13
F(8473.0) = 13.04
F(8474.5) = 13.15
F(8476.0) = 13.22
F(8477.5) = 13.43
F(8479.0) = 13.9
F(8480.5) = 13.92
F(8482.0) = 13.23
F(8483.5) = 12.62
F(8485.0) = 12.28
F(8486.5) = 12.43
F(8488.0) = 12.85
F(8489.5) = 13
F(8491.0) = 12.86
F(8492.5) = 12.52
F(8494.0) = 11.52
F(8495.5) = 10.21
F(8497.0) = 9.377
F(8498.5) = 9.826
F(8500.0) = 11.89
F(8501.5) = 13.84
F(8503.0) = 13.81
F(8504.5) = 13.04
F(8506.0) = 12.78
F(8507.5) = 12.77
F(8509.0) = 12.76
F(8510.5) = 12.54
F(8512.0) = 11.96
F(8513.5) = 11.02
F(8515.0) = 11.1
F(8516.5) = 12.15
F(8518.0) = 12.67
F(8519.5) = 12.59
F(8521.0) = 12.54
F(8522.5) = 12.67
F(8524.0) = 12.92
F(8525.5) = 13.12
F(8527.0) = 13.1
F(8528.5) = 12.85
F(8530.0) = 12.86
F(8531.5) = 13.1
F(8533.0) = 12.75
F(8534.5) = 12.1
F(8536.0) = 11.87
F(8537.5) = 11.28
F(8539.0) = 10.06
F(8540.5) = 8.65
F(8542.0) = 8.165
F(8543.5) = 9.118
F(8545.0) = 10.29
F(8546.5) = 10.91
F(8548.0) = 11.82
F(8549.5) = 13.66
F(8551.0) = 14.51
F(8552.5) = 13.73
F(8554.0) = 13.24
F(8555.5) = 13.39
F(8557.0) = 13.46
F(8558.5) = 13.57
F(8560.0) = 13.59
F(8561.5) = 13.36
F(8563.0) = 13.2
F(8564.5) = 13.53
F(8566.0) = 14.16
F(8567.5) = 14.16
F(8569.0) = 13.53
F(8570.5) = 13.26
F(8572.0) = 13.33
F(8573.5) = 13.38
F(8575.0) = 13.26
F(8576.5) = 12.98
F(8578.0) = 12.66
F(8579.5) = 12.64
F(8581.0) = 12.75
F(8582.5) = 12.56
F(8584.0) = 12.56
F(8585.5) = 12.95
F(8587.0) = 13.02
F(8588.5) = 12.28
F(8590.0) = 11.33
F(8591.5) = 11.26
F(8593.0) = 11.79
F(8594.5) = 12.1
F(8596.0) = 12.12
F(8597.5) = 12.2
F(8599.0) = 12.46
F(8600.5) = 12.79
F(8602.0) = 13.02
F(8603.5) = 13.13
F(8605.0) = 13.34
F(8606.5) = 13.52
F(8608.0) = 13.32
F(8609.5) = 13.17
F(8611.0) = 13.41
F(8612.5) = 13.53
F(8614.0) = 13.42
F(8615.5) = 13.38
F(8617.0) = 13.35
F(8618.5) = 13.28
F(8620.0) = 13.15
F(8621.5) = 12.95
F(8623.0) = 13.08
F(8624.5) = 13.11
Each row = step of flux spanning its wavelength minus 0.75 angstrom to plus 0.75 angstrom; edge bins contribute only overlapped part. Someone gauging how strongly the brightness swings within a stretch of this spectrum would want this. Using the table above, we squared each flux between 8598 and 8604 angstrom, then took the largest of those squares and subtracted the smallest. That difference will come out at 17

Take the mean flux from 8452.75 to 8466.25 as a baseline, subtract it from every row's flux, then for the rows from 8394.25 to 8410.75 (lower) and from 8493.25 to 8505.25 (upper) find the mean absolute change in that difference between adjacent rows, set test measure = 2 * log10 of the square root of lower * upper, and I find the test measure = -0.81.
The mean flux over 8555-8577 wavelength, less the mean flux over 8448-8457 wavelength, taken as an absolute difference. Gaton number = 0.48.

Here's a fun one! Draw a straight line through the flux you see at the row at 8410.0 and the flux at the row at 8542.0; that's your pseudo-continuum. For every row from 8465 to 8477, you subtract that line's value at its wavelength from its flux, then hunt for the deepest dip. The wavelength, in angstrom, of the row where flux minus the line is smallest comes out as 8465.5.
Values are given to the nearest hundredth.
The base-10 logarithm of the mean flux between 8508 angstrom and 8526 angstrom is 1.09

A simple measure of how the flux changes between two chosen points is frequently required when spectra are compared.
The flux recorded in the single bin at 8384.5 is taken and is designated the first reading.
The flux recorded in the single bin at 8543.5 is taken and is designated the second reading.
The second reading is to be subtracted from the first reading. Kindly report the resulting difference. 3.8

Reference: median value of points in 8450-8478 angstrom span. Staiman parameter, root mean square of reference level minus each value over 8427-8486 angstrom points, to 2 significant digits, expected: 0.67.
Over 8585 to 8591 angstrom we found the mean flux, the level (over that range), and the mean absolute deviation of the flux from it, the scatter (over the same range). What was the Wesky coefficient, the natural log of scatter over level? -3.0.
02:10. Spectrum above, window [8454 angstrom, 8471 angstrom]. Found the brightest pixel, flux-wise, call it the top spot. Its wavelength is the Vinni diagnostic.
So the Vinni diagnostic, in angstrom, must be 8470.0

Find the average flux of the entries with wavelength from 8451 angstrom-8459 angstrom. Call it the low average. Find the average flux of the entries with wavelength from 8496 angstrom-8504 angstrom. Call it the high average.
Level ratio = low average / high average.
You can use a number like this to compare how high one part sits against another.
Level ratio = 1.09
